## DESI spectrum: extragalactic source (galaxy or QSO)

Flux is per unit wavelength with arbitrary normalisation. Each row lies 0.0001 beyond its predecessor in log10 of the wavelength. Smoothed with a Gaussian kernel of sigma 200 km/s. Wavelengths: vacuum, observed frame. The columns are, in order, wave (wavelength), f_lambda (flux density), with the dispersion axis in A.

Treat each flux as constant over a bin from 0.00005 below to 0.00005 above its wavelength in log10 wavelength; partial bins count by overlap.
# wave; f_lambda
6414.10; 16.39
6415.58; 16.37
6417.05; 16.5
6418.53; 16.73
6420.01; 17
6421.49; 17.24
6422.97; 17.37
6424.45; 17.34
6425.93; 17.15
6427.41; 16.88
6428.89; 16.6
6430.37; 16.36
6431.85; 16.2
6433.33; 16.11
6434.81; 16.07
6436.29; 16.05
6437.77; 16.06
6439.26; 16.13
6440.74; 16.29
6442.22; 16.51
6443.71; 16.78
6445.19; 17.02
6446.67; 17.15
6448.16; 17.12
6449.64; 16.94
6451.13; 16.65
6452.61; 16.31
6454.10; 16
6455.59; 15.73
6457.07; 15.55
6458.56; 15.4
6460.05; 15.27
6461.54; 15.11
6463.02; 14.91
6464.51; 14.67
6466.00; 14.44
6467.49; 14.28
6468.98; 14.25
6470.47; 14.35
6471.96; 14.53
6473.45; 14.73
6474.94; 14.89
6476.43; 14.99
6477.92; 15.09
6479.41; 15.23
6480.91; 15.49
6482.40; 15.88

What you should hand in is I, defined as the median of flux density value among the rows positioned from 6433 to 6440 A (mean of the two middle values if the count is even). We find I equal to 16.1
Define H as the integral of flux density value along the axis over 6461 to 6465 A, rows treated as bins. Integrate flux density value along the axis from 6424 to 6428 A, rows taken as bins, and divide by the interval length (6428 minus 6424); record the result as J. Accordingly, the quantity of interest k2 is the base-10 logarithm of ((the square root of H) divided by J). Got -0.35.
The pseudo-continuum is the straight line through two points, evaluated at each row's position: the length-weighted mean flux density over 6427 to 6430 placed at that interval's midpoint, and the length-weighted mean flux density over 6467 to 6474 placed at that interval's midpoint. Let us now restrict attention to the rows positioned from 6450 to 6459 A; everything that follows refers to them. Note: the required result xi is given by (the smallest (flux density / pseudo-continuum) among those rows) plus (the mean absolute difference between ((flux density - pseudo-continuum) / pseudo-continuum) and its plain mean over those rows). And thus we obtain 1.04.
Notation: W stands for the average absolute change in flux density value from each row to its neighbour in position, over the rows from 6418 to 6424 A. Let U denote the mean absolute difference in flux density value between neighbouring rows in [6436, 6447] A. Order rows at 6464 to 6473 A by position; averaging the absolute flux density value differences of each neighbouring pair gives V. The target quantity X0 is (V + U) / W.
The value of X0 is 1.39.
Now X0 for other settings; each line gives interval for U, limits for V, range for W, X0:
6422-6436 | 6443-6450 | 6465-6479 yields 2.39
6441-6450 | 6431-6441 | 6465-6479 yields 1.83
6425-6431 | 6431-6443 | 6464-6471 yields 2.70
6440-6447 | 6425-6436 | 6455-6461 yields 2.58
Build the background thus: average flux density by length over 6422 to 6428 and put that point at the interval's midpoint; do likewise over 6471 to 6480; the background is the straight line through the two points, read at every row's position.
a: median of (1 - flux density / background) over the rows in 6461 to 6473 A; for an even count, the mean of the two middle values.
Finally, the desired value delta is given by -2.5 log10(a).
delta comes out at 3.3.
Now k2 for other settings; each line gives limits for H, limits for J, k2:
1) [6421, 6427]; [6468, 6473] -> -0.15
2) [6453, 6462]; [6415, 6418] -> -0.14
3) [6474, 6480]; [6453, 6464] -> -0.21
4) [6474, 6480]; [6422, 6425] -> -0.26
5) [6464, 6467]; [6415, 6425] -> -0.41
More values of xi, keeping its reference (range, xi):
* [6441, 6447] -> 1.05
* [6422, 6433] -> 1.00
